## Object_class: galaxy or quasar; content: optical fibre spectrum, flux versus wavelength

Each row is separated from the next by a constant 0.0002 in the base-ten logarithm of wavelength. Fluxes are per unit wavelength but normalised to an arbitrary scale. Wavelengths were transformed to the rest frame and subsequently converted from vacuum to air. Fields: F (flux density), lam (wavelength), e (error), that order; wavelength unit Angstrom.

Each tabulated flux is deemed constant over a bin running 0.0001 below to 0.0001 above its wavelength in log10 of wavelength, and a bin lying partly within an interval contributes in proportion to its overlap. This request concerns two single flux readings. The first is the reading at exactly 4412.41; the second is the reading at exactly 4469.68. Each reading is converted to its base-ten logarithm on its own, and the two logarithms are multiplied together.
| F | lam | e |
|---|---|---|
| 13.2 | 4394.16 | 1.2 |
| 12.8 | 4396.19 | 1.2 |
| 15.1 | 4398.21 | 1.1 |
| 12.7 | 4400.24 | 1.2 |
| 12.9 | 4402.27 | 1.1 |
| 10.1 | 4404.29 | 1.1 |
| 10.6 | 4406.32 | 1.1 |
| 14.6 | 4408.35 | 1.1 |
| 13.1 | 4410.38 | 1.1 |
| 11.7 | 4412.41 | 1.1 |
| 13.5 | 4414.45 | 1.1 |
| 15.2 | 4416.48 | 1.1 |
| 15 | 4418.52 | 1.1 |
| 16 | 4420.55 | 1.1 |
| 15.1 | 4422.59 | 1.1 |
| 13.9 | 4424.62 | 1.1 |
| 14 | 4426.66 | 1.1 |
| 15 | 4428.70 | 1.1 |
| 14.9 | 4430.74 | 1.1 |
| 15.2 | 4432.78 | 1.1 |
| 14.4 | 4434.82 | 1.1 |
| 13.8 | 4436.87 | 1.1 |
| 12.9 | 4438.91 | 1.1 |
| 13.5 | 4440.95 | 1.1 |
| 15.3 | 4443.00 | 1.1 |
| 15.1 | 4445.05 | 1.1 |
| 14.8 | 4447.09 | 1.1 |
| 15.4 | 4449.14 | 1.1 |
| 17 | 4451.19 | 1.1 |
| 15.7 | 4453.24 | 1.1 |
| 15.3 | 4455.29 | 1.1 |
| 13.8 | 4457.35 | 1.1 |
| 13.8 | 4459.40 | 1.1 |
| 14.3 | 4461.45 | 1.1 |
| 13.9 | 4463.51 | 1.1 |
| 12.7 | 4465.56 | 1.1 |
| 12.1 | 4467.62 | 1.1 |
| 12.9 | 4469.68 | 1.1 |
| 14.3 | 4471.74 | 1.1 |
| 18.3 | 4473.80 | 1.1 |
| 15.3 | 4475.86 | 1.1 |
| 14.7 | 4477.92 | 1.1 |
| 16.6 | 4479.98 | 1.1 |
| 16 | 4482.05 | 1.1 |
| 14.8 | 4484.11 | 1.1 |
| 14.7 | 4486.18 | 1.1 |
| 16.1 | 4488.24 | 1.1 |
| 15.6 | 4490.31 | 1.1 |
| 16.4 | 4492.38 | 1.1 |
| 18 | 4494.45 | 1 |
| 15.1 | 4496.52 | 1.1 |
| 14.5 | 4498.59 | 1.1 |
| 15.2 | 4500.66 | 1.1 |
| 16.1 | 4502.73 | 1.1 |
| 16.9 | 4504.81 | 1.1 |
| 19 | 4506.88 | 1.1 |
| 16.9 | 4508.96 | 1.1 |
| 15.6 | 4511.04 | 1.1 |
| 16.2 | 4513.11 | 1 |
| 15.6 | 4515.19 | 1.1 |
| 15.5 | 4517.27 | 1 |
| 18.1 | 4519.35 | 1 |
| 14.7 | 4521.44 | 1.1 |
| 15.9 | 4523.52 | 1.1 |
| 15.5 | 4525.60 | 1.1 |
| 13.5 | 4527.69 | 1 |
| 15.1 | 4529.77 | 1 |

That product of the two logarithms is 1.19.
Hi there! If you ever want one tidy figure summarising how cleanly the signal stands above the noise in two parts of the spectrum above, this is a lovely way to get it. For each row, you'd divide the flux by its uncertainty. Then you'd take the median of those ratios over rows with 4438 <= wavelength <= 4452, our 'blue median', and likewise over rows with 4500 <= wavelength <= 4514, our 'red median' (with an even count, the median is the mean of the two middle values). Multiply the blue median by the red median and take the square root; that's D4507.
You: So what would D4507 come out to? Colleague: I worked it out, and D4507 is 14.5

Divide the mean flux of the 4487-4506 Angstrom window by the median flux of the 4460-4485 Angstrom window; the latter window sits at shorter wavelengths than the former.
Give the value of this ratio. 1.10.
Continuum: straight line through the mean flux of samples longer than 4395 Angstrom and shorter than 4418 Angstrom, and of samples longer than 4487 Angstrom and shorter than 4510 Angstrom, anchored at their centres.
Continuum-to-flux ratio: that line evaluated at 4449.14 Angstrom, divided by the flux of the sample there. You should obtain 0.94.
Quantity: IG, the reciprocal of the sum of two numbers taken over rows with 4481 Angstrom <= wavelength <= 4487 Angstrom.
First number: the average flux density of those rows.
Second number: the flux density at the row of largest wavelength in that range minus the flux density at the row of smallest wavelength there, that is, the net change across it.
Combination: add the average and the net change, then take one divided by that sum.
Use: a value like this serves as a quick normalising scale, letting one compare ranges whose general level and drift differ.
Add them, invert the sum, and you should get 0.072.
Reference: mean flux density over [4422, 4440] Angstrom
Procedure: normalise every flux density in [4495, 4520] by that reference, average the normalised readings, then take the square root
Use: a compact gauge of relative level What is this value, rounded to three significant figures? 1.06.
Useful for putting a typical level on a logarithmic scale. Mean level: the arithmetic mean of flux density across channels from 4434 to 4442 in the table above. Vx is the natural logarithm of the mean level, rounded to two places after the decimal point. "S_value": 2.61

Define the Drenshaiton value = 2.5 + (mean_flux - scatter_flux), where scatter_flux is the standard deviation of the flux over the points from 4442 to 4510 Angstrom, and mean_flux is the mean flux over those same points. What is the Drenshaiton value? 16.3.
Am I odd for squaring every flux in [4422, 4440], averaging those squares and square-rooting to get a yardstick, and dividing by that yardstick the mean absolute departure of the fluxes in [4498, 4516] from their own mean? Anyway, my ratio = 0.064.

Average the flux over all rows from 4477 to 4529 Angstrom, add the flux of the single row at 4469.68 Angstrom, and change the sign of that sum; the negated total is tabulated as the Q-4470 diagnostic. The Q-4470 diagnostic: -28.8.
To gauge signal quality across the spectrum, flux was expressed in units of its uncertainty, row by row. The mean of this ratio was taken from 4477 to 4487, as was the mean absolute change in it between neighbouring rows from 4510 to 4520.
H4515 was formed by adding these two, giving 16.0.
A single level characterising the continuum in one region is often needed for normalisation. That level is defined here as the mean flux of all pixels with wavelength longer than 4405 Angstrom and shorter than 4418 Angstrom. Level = 13.1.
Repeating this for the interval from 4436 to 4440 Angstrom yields 13.4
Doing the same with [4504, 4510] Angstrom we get 17.6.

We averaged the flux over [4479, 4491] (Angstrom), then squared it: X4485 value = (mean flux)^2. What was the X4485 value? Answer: 244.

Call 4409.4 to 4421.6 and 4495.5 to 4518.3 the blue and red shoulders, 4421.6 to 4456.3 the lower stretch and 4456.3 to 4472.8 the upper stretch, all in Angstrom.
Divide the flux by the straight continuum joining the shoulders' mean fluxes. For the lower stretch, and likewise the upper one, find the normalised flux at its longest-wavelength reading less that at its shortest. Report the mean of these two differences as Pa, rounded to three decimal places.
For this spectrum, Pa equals -0.011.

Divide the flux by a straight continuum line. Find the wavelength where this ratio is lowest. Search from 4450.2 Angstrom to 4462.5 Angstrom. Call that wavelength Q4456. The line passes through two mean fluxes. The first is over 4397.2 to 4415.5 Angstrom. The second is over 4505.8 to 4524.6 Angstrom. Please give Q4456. 4459.40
